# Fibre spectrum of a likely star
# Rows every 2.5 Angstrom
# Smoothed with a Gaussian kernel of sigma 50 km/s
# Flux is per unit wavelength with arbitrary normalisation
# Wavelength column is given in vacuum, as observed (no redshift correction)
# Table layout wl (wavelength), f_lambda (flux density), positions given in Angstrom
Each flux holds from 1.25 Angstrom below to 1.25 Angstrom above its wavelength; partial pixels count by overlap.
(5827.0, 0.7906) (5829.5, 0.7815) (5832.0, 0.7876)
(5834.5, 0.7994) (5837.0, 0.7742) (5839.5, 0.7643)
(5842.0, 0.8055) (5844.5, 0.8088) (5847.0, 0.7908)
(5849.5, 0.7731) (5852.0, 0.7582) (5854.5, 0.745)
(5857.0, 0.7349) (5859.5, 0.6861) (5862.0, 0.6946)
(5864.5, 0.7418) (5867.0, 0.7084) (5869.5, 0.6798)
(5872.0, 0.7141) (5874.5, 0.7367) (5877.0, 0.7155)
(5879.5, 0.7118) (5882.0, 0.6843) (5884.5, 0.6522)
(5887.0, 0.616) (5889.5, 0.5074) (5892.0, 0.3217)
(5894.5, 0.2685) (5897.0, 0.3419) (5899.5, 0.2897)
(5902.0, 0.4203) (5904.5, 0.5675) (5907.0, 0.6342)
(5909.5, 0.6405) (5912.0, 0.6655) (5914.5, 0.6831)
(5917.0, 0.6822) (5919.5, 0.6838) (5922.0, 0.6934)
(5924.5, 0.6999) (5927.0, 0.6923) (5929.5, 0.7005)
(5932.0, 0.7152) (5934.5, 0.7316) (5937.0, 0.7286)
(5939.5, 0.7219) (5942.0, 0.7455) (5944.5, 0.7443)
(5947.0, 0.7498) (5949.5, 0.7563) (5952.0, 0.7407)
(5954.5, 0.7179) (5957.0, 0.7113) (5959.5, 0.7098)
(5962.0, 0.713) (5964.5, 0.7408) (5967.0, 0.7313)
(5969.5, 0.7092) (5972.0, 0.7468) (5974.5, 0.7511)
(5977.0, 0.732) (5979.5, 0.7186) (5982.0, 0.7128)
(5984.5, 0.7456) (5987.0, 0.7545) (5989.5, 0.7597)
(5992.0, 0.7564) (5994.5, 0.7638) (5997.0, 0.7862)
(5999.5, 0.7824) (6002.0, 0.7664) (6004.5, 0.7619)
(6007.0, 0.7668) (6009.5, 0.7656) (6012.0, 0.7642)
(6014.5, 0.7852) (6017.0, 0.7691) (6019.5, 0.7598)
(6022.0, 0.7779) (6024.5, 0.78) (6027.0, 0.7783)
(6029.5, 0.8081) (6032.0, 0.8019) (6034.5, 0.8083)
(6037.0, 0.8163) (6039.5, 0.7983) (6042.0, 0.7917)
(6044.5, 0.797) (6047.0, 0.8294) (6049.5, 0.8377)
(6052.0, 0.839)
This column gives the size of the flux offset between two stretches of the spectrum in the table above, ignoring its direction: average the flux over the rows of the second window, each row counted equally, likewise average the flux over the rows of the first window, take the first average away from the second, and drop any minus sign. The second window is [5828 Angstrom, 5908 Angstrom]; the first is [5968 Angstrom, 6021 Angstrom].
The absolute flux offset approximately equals 0.10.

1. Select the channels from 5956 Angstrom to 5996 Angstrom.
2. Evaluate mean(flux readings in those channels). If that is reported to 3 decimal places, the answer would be 0.735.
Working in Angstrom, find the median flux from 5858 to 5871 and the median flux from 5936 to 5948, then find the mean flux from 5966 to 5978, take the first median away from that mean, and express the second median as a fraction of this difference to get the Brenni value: 19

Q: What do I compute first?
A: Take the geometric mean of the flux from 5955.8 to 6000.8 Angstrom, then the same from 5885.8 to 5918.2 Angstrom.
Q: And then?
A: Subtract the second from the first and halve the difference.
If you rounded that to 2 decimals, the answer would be 0.13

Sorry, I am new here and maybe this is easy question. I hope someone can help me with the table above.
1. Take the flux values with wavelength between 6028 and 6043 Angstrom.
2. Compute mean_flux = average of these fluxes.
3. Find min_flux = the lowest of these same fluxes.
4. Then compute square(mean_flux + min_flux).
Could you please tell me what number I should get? 2.55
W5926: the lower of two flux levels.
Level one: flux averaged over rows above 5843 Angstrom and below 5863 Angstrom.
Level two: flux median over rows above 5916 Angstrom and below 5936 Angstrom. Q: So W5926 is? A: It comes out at 0.697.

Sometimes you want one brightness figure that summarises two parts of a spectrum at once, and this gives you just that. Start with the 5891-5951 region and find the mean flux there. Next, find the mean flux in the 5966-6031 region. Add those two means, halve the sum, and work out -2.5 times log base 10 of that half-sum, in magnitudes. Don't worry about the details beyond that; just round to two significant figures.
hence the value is 0.40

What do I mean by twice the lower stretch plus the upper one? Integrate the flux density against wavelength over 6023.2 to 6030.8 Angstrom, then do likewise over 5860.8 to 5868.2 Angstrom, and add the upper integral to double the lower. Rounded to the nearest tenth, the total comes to 16.6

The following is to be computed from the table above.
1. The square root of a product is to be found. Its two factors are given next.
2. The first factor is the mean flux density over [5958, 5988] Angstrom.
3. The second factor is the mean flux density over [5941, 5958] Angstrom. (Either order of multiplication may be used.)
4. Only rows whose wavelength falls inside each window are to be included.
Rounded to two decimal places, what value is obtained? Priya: 0.73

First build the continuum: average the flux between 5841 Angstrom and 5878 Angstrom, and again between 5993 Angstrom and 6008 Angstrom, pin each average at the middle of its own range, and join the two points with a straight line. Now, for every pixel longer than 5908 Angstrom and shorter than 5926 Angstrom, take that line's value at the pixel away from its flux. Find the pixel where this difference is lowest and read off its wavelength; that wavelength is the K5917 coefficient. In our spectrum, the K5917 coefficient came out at 5909.5 Angstrom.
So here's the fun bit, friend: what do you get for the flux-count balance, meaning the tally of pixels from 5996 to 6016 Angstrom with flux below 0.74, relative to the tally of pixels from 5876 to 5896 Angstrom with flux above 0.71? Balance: 0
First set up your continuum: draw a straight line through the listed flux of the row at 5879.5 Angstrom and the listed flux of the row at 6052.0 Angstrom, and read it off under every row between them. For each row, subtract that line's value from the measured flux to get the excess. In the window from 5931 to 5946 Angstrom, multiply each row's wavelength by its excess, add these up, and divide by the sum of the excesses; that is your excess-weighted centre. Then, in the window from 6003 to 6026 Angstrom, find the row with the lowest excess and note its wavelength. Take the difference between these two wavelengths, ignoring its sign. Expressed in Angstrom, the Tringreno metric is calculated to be 82.3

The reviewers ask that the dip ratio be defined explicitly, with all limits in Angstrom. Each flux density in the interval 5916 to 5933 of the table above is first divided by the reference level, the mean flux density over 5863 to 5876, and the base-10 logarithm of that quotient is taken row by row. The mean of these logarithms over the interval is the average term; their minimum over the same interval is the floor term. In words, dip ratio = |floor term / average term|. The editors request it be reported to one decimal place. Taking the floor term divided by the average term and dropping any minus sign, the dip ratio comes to 1.6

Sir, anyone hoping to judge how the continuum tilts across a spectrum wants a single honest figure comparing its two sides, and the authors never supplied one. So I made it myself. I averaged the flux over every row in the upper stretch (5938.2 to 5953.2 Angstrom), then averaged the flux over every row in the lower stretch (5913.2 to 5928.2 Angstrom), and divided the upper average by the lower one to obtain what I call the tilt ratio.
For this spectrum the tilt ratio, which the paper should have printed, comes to 1.08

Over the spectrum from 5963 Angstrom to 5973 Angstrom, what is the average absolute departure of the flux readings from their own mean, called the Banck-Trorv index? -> 0.0118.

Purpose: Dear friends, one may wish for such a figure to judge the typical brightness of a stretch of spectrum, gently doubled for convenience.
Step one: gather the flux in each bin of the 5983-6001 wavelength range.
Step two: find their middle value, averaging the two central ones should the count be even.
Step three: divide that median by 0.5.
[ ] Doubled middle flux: 1.52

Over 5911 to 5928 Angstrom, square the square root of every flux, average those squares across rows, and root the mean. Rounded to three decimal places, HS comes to 0.828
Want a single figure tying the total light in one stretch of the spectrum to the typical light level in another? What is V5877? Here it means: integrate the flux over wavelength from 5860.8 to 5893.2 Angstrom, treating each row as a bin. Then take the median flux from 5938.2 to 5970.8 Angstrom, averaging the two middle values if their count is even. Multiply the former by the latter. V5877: 15.5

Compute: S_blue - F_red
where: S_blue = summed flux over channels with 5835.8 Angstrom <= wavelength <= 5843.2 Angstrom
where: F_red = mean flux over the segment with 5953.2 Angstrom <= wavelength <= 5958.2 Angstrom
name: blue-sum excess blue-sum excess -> 1.6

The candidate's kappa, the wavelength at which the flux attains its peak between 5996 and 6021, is 5997.0 Angstrom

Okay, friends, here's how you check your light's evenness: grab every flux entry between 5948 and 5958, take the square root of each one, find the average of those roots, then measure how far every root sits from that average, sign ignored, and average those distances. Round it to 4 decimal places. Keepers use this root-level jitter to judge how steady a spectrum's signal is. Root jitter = 0.0099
